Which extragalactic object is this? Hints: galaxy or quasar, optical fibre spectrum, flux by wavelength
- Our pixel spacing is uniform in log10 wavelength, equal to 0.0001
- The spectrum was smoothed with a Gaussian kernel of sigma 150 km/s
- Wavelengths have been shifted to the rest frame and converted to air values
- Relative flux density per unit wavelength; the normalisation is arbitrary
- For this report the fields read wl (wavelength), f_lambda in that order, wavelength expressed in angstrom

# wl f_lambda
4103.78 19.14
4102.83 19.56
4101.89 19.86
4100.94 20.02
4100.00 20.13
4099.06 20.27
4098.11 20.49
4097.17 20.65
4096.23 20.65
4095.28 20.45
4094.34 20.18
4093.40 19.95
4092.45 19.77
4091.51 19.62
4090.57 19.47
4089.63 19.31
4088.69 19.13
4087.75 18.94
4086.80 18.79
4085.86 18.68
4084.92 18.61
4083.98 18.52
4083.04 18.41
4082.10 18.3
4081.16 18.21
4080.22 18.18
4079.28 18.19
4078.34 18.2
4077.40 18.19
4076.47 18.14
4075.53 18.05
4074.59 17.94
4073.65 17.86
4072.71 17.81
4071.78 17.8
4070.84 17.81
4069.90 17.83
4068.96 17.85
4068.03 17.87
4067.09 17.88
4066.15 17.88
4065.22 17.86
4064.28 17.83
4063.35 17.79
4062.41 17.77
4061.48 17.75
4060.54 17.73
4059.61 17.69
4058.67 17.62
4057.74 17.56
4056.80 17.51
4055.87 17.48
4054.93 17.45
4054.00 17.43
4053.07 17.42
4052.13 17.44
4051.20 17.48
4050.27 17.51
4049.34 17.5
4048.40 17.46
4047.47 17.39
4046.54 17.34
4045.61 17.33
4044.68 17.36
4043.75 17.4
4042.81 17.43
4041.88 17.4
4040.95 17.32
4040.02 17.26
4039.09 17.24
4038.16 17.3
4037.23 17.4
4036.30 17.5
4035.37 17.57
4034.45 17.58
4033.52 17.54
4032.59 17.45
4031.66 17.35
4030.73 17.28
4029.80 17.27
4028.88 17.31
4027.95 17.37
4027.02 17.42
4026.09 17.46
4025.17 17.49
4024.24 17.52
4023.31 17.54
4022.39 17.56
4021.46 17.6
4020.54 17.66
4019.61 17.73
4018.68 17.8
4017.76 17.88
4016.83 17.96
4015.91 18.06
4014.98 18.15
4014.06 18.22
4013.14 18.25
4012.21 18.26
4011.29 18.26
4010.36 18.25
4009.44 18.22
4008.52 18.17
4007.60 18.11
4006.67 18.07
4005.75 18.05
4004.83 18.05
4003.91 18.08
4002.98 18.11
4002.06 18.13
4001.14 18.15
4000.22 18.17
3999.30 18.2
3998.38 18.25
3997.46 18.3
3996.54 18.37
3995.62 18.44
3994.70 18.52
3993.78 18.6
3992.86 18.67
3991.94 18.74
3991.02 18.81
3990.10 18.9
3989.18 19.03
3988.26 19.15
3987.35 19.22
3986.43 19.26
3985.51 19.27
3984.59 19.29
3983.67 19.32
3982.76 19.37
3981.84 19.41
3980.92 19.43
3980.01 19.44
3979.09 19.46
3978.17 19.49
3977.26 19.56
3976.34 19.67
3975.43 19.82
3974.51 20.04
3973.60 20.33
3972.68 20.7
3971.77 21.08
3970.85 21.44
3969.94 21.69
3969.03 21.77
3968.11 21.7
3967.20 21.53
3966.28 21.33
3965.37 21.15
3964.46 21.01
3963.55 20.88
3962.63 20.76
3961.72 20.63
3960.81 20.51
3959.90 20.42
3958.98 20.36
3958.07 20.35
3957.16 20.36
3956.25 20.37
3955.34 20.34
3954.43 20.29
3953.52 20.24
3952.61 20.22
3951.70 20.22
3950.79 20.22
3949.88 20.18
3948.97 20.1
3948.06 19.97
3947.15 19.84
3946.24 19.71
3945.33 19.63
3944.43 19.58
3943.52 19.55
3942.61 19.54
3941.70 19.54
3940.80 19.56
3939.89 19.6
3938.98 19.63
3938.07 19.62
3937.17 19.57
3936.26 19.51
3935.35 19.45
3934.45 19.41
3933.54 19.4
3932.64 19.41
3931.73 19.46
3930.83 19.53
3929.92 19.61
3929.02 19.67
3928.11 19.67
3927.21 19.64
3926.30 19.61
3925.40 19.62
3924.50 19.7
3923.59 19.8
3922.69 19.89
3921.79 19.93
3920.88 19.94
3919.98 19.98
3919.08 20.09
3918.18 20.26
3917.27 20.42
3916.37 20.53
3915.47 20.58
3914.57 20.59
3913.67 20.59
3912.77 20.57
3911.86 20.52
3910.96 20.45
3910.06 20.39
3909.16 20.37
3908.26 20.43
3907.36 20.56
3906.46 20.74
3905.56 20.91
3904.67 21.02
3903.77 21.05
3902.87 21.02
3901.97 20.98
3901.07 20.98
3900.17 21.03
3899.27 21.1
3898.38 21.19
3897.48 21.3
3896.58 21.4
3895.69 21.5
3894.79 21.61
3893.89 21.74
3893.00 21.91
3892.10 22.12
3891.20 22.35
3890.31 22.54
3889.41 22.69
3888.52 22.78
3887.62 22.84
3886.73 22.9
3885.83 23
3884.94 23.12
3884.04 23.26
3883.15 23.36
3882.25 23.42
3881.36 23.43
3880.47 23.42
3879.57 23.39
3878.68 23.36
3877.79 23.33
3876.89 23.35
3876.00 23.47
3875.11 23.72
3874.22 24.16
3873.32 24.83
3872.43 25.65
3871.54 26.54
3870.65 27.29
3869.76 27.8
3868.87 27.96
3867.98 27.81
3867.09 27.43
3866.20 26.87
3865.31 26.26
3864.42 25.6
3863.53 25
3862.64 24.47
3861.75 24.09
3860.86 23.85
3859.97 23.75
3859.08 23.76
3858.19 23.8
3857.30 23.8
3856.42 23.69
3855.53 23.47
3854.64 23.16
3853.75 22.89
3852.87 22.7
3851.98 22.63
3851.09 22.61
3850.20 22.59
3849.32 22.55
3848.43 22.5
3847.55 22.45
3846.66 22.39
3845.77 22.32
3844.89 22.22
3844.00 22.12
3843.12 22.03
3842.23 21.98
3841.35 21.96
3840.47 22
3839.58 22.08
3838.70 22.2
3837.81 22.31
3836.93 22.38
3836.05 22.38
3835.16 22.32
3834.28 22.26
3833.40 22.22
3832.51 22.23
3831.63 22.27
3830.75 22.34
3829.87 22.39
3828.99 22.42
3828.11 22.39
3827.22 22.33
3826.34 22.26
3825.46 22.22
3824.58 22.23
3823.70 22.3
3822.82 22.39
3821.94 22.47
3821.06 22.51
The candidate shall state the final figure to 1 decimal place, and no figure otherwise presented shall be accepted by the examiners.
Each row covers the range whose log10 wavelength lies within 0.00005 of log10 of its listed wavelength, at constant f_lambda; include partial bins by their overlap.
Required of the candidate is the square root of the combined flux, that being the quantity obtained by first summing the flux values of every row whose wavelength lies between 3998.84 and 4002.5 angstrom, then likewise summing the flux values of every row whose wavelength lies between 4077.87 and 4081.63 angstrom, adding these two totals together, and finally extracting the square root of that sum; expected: 12.1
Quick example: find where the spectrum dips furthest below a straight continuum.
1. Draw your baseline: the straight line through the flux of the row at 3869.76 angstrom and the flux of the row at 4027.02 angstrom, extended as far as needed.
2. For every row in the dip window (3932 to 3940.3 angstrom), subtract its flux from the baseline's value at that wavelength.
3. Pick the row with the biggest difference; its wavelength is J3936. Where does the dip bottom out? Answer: 3932.64 angstrom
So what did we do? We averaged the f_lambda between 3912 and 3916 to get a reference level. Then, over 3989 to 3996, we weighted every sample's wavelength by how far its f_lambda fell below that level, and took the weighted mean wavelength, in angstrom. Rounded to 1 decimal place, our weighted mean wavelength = 3992.6 angstrom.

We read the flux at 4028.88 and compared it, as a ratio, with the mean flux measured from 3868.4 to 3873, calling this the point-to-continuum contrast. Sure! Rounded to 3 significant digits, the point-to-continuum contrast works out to 0.640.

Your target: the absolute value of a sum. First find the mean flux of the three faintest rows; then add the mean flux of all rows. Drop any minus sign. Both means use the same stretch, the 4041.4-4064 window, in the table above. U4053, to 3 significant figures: 34.9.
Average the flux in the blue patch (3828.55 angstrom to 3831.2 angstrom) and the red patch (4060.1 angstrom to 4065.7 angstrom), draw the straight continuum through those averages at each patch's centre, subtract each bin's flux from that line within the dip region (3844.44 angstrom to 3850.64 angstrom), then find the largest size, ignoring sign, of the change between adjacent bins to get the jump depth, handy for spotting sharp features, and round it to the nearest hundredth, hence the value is 0.12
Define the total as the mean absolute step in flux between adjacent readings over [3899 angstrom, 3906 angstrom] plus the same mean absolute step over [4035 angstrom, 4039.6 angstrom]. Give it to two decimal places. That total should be 0.13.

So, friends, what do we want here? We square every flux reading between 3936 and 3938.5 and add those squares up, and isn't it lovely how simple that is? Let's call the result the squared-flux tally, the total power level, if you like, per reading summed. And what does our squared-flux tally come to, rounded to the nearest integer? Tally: 1149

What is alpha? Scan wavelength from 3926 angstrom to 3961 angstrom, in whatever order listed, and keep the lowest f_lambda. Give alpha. 19.4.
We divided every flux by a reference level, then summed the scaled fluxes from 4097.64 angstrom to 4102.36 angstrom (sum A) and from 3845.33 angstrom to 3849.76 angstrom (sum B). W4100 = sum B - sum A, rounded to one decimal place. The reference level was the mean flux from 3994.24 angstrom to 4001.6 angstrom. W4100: 0.6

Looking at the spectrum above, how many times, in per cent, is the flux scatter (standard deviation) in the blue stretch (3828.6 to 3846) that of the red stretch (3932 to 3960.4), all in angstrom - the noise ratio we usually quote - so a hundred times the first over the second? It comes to 39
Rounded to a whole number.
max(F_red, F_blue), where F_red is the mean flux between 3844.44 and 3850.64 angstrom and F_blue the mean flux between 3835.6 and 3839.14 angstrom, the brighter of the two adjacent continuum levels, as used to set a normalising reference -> 22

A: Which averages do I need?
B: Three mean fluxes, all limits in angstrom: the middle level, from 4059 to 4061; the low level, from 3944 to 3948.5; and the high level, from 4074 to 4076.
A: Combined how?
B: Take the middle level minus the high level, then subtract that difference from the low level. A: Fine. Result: 20.0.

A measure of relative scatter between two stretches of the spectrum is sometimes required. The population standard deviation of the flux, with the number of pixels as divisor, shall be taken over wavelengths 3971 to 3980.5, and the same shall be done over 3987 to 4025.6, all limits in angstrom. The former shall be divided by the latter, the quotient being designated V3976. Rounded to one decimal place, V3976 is 1.3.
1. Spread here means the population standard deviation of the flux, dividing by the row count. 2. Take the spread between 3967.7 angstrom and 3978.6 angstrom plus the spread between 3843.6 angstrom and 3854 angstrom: 1.1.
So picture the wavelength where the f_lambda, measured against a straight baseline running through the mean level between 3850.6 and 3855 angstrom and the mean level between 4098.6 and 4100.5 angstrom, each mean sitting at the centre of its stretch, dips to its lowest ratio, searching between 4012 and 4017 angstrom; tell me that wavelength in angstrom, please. 4016.83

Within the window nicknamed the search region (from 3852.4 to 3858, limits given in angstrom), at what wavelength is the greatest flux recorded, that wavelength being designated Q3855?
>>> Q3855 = 3857.30 angstrom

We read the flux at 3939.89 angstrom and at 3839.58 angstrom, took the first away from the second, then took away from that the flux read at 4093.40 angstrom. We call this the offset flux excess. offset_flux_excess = -17.5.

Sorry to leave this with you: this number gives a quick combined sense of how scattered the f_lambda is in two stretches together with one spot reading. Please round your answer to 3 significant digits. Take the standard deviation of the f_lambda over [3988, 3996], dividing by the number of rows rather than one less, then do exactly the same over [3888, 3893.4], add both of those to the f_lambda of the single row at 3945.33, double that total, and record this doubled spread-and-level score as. 40.3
